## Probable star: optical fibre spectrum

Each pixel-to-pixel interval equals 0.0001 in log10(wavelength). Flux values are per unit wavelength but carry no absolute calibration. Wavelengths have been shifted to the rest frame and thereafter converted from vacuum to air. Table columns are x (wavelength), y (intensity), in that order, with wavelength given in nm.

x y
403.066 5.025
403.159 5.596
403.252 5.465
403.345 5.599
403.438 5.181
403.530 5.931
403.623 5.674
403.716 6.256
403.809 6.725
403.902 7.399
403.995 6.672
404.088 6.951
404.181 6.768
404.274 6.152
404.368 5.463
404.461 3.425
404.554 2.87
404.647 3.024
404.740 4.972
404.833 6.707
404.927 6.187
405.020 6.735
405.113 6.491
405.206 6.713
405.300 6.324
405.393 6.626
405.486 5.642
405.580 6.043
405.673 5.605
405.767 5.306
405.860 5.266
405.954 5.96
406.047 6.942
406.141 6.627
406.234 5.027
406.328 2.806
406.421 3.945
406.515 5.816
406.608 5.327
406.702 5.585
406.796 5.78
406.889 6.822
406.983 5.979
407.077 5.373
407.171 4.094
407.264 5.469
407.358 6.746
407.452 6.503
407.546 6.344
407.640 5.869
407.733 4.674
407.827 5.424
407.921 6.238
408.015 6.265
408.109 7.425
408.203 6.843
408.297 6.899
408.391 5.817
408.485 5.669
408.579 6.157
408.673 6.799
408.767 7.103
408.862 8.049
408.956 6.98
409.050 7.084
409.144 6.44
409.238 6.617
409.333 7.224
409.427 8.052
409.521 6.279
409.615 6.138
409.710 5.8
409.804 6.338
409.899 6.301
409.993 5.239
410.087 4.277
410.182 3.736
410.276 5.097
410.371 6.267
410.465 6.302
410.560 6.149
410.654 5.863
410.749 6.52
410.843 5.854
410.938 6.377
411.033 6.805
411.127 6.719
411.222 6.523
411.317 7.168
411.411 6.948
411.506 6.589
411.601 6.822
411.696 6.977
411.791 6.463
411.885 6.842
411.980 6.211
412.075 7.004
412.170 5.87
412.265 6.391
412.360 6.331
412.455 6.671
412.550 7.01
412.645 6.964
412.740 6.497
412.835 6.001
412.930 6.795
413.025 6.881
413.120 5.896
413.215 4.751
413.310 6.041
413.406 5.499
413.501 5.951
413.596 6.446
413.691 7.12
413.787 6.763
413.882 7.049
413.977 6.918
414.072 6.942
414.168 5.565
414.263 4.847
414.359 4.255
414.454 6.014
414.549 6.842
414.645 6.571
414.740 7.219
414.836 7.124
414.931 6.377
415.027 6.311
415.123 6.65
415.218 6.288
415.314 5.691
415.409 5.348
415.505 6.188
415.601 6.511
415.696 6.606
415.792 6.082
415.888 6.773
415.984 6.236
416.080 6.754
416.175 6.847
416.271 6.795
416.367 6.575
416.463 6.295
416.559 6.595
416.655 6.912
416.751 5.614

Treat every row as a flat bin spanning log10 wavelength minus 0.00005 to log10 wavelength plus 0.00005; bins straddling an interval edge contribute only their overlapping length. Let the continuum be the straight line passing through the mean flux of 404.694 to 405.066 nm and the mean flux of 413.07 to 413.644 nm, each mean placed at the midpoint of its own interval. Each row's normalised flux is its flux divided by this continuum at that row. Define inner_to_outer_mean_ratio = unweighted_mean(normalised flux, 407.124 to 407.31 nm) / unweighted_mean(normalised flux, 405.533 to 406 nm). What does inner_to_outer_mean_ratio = 0.86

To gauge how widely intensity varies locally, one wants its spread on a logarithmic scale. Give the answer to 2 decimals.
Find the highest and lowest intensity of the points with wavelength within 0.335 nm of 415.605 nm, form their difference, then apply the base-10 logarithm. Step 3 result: 0.15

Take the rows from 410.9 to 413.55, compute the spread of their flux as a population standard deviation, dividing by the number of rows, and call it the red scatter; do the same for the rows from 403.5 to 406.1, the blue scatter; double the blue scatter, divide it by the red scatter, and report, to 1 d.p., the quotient 4.2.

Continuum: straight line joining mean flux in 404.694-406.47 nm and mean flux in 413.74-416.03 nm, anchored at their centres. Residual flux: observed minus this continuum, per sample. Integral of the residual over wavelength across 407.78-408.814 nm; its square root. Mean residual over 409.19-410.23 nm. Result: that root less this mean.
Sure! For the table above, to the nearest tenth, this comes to 0.7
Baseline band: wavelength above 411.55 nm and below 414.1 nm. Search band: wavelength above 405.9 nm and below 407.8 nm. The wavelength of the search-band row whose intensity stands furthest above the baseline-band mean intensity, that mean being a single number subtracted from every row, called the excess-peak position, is 406.047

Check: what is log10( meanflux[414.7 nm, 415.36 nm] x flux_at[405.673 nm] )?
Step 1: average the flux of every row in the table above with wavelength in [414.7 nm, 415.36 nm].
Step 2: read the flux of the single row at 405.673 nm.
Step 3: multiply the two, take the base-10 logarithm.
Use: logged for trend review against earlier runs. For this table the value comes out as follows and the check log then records 1.56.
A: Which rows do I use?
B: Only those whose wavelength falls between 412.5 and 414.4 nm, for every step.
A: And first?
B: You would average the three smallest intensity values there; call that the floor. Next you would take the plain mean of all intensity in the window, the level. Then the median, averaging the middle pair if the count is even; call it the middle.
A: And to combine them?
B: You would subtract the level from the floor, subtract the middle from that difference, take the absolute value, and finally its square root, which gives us 2.84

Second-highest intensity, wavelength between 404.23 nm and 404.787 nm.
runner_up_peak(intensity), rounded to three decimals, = 5.463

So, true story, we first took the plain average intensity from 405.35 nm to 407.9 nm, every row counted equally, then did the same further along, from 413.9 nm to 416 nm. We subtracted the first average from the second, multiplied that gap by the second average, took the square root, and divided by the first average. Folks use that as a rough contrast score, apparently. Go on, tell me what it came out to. 0.35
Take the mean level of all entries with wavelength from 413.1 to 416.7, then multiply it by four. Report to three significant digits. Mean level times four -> 25.2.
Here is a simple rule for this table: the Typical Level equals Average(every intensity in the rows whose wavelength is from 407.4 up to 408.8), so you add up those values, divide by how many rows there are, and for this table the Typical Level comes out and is 6.3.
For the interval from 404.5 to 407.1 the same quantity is 5.6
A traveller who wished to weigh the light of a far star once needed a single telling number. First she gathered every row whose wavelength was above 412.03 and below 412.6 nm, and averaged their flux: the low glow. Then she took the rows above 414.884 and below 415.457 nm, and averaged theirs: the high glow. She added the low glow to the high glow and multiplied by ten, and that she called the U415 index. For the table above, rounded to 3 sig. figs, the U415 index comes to 127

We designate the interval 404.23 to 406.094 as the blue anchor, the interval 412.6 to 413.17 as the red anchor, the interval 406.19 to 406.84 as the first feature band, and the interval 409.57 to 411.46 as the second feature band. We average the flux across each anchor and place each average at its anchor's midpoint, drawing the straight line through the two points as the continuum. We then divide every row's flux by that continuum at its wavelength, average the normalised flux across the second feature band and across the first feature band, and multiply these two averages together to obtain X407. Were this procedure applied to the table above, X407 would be 0.818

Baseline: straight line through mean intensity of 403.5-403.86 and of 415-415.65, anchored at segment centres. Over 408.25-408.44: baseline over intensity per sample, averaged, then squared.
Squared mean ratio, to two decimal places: 0.95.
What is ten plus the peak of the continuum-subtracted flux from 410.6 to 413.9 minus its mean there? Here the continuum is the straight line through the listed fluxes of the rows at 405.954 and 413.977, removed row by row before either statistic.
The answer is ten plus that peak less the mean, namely 10.81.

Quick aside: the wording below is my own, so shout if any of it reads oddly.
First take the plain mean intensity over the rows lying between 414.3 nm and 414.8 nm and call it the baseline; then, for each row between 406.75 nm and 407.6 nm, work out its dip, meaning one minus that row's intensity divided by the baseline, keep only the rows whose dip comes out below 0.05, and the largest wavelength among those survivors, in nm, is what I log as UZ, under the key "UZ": 407.546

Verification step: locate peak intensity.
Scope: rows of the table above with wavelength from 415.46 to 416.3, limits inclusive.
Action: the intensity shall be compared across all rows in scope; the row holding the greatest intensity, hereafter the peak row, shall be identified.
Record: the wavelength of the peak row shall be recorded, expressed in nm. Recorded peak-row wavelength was 416.175 nm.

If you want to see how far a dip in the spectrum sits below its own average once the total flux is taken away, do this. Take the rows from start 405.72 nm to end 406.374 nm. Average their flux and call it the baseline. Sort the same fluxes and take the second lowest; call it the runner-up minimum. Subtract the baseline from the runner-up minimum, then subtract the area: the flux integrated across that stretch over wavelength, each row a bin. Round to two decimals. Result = -3.94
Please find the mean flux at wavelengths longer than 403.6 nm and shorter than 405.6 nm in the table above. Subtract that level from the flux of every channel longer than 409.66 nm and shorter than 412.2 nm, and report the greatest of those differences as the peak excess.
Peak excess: 1.3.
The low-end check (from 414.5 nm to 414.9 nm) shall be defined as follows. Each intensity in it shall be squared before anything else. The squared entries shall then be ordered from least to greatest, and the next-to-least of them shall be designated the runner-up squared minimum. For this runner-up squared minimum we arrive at 47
